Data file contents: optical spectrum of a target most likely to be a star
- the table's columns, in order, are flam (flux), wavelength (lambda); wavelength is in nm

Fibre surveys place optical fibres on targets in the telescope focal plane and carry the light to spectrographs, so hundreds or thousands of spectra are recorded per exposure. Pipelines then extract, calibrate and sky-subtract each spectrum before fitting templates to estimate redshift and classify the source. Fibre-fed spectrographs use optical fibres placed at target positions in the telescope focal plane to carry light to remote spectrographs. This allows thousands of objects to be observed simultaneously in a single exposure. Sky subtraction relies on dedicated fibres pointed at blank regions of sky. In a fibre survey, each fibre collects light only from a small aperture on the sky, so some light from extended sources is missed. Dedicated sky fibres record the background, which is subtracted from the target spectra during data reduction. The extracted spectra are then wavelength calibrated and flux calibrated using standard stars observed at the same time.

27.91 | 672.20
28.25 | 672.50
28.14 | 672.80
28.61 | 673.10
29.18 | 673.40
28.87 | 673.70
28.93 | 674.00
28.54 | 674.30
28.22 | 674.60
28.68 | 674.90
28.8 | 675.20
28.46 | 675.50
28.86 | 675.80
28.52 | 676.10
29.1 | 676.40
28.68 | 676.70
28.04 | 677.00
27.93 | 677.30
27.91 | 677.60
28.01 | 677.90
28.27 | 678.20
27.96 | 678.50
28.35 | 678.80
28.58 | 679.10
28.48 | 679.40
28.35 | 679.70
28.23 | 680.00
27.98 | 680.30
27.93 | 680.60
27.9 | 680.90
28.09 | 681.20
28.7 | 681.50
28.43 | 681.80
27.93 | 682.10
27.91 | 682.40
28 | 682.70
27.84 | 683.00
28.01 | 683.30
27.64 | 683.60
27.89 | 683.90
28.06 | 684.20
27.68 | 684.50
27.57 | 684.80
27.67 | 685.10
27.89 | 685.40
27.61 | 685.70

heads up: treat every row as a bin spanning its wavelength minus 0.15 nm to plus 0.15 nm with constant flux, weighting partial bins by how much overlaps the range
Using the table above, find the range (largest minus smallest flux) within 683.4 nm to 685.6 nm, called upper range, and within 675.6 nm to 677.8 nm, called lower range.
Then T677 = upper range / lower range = 0.41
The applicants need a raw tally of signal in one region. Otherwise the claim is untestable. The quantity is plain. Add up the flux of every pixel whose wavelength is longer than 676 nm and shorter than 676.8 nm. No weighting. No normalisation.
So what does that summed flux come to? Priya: 86.3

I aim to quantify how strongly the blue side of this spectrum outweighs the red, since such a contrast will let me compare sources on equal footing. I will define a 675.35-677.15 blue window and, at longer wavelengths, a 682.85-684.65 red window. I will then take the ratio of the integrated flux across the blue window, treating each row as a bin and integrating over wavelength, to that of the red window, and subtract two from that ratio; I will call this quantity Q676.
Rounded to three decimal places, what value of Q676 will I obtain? -0.973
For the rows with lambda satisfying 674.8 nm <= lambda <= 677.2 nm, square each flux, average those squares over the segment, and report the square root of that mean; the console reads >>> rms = 28.6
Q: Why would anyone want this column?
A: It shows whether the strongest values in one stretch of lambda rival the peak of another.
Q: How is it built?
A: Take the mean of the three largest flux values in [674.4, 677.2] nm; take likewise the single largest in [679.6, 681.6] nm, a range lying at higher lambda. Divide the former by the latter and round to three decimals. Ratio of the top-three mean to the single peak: 1.008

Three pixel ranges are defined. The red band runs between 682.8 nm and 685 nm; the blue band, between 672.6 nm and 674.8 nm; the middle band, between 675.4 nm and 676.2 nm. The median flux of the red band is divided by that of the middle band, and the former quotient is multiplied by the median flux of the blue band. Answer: 27.9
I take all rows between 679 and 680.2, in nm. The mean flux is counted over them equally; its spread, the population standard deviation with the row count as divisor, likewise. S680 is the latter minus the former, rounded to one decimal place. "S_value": -28.3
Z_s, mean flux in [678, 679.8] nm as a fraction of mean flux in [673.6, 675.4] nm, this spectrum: 0.988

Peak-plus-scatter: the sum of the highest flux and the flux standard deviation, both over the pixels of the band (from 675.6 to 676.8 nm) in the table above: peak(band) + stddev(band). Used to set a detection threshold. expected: 29.3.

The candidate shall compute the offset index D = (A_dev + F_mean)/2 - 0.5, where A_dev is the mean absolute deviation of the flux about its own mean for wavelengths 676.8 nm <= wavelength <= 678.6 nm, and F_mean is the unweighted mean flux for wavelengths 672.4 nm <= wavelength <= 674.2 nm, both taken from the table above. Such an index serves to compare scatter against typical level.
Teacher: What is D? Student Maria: 13.9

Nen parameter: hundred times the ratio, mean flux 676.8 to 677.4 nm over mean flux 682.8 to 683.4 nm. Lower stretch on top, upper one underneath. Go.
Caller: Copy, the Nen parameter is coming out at 100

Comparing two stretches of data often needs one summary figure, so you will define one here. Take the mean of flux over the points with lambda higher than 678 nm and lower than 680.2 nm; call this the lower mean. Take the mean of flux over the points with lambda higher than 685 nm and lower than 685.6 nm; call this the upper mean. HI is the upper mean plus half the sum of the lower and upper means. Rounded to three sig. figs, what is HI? 55.8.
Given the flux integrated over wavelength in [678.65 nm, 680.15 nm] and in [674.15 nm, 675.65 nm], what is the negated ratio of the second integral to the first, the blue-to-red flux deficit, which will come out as -1.01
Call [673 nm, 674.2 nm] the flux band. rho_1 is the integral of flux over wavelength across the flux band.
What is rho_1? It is 35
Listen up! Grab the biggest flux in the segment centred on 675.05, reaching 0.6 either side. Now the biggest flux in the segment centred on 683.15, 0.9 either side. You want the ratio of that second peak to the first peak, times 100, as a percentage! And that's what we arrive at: 97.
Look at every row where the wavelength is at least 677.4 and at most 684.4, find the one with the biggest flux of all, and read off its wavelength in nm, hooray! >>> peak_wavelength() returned 681.50 nm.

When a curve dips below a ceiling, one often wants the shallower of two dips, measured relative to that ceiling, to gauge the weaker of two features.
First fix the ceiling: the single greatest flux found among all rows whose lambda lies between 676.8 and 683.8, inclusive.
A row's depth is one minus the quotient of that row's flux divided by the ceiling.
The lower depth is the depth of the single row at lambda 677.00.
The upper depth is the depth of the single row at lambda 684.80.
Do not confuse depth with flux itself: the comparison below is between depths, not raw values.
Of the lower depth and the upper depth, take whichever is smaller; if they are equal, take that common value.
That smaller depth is 0.02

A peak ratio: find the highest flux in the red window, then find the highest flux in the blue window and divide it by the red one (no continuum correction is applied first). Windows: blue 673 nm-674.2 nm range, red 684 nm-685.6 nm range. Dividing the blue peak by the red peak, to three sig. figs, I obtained 1.04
